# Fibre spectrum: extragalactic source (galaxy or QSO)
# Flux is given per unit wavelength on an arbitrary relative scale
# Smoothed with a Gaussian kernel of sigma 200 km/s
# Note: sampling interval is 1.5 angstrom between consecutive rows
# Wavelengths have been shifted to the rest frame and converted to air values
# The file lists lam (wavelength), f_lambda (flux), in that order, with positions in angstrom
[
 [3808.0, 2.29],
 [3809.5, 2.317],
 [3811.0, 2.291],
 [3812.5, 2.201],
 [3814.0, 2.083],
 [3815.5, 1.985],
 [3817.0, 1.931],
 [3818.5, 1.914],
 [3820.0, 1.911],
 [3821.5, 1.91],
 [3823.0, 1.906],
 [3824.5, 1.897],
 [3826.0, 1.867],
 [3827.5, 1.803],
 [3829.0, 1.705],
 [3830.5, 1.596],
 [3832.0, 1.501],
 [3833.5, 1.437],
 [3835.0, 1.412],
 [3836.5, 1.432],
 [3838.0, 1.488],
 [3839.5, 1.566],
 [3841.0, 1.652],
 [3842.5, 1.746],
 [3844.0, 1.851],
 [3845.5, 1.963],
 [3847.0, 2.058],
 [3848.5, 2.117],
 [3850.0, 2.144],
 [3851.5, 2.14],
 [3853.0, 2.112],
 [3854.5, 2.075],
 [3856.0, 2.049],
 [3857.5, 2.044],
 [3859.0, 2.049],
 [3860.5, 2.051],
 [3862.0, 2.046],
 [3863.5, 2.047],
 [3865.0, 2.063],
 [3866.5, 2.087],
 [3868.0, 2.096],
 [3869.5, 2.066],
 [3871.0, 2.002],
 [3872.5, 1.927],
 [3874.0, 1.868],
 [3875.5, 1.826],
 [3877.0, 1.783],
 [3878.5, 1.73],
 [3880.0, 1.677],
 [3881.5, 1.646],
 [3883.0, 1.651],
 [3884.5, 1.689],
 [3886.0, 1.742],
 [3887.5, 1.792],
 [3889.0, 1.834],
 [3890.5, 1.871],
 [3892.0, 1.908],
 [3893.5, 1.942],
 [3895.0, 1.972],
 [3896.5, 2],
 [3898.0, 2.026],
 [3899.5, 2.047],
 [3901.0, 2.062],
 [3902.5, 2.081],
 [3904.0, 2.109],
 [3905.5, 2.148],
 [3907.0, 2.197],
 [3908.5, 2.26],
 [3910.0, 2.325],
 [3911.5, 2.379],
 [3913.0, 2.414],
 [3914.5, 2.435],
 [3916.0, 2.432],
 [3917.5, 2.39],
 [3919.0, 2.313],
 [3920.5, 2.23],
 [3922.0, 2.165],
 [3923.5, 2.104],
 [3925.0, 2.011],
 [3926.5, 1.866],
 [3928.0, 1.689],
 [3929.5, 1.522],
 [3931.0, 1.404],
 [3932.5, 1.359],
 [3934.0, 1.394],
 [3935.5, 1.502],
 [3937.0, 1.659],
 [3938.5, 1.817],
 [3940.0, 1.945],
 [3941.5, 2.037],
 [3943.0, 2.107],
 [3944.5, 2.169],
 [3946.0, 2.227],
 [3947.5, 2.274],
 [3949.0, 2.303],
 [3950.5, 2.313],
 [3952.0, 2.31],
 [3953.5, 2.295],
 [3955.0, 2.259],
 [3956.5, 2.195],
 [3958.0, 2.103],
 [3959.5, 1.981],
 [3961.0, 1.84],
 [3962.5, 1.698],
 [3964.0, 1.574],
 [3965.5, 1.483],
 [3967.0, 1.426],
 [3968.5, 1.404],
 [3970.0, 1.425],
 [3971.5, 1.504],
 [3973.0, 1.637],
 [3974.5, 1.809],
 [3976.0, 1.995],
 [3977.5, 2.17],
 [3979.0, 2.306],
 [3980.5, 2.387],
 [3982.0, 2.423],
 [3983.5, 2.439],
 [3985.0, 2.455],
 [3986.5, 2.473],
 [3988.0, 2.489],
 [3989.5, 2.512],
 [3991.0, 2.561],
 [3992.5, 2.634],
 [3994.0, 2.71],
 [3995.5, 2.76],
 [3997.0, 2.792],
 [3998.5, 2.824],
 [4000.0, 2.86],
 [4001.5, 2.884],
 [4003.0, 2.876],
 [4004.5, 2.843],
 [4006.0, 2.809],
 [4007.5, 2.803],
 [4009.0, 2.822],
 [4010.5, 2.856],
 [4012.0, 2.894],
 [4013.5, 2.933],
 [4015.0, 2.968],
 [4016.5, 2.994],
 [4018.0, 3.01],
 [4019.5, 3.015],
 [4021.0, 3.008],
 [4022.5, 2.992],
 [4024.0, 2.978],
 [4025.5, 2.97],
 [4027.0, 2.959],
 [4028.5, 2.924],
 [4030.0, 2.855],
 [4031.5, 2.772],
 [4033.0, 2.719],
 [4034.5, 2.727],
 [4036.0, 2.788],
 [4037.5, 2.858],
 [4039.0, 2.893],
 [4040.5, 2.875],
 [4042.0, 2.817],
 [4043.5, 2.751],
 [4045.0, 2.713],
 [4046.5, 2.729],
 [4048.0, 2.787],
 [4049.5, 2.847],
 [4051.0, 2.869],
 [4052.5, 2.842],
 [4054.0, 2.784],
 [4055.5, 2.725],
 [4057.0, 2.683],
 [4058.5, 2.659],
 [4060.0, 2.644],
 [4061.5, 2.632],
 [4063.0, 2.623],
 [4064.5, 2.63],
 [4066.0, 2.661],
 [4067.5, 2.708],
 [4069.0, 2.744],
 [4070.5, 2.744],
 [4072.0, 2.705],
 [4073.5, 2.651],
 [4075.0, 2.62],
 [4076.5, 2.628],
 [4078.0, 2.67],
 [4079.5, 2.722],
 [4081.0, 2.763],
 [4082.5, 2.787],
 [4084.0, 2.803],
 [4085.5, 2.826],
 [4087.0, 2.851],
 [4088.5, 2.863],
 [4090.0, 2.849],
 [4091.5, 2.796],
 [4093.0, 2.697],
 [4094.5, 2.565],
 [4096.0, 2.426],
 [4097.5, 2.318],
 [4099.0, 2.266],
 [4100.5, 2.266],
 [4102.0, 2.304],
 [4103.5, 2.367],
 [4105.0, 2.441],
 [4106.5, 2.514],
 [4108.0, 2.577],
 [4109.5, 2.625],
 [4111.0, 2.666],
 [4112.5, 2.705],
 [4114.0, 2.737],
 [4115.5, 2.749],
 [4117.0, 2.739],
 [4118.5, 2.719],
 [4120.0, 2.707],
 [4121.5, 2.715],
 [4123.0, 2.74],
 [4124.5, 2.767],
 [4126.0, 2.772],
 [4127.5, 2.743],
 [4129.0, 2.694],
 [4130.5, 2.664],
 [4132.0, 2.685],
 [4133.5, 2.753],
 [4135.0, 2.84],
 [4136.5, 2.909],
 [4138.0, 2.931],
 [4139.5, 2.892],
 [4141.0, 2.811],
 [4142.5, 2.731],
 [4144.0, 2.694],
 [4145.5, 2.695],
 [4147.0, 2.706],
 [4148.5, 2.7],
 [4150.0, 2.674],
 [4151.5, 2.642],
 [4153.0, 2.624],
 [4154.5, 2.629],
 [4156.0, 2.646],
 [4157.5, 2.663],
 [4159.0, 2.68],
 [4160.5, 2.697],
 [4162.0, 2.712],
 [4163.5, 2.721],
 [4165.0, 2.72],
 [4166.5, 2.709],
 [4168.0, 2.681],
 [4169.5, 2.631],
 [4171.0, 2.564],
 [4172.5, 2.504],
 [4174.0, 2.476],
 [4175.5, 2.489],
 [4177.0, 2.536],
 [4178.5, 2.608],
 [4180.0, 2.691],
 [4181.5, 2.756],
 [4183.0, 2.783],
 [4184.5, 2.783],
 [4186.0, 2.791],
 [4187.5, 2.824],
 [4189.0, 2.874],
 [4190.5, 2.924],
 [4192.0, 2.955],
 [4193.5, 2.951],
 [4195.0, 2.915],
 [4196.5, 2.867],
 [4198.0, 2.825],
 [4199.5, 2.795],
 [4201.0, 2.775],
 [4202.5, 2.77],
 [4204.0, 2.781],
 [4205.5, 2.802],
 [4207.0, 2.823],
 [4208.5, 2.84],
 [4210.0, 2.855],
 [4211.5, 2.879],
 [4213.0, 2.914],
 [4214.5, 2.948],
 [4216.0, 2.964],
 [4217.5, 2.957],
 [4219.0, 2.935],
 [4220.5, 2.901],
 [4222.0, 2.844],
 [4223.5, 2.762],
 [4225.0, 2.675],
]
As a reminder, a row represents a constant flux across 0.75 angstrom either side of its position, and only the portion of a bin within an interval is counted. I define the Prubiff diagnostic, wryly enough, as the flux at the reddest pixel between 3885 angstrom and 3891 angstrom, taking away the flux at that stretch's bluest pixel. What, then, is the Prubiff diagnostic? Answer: 0.1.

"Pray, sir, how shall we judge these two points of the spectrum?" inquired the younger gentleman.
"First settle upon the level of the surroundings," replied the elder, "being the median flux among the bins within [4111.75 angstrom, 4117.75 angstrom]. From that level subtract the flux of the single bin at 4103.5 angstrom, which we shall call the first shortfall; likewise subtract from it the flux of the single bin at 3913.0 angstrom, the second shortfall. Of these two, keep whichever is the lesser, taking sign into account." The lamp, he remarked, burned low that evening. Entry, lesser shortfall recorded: 0.32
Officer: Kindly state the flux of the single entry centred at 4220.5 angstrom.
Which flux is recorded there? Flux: 2.901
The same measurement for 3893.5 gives 1.942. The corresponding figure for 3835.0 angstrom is 1.412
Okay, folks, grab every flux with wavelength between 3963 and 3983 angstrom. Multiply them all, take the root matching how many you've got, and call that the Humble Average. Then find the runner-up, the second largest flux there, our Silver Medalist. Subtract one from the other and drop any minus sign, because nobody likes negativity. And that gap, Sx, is 0.61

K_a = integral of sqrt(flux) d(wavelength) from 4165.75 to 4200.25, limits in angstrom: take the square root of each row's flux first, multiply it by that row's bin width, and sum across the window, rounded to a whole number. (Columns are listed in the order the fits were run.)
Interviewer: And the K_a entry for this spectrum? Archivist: 57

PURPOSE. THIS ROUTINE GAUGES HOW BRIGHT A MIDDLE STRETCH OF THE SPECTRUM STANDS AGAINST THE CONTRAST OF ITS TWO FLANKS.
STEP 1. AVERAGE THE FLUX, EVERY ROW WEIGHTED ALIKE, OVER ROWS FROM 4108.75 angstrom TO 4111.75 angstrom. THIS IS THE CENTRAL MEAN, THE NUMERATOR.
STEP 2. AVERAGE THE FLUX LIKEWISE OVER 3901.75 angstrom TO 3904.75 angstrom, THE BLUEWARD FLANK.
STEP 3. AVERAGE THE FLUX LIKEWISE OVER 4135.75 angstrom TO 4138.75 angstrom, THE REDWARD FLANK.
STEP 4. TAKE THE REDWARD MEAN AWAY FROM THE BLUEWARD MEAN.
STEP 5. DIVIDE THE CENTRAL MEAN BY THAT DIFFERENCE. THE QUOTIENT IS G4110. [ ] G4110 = -3.2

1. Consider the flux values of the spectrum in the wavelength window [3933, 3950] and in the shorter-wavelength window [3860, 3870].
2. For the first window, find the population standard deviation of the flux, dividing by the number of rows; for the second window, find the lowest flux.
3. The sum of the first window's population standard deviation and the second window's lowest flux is 2.3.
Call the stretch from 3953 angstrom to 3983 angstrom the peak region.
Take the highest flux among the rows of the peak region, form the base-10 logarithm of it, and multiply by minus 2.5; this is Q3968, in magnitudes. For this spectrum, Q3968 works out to -0.96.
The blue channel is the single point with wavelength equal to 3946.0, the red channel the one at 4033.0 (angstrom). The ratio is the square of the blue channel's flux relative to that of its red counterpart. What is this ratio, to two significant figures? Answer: 0.67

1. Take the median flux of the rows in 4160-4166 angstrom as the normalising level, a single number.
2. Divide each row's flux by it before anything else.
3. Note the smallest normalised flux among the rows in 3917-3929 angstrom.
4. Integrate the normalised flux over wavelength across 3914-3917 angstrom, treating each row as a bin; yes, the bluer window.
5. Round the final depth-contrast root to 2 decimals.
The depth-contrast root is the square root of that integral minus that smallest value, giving 1.44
